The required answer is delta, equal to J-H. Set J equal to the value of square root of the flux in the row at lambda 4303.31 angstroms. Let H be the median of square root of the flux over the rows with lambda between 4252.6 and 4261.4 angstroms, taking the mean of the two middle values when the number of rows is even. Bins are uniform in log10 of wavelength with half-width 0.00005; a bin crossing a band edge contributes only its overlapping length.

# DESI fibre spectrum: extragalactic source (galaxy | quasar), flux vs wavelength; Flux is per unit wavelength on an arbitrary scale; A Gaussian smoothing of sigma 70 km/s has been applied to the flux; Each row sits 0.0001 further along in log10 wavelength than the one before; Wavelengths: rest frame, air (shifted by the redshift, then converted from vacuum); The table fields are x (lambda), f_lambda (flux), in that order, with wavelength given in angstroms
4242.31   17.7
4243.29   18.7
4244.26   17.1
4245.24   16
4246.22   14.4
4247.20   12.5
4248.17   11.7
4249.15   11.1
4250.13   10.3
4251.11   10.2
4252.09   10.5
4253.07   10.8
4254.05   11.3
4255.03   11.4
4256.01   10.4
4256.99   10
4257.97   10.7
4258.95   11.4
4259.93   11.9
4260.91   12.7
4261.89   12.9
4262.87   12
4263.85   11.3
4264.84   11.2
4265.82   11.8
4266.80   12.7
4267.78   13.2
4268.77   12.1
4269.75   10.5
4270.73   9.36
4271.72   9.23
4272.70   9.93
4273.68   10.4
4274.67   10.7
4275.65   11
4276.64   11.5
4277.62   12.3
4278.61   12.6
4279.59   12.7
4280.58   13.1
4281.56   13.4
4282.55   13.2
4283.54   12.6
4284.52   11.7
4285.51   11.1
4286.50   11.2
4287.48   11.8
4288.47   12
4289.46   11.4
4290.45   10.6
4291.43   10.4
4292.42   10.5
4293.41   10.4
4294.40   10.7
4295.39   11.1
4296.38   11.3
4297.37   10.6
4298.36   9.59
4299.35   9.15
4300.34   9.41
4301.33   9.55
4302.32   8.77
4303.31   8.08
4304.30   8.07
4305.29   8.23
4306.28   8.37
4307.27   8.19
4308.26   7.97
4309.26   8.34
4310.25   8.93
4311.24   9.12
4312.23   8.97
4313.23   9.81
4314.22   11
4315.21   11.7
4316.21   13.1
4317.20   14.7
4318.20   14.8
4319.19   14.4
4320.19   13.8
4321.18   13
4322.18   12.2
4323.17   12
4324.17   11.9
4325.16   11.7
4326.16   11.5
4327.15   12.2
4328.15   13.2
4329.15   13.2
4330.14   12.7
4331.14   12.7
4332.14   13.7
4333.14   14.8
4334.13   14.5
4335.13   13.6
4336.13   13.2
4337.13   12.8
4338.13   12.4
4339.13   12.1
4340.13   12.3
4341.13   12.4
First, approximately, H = 3.36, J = 2.84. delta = -0.52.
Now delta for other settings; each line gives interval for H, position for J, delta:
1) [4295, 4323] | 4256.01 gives 0.13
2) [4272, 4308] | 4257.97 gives 0.00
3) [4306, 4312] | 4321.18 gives 0.72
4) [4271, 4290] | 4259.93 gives 0.03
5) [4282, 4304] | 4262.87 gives 0.20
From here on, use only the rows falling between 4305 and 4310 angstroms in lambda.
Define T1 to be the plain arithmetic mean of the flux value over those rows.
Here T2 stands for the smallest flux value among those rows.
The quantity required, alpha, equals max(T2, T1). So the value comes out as 8.2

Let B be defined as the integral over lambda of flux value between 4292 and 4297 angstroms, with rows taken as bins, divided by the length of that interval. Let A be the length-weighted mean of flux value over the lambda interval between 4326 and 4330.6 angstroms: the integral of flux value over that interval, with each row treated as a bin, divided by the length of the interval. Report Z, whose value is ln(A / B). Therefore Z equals 0.16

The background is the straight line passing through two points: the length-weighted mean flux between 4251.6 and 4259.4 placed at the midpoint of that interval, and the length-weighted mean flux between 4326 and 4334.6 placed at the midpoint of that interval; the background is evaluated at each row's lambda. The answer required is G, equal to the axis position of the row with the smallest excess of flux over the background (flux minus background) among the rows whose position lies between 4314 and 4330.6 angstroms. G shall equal 4314.22 angstroms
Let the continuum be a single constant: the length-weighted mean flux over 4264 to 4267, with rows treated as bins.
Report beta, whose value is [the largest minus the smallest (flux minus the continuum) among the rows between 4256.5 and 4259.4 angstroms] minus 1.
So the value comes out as 0.40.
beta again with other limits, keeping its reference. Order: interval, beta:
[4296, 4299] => 0.71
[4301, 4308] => 0.48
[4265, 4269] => 0.40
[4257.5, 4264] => 1.20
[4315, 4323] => 2.10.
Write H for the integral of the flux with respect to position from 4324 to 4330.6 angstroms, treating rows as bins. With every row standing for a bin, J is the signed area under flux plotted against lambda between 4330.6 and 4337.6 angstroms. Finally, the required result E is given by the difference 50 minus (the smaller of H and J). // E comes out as -32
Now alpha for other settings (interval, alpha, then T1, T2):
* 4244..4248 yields 15.0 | 15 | 12.5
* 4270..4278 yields 10.6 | 11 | 9.23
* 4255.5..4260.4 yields 10.9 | 11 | 10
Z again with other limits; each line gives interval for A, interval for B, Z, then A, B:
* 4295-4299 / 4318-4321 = -0.29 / 10.6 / 14.2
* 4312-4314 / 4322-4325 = -0.22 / 9.7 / 12.0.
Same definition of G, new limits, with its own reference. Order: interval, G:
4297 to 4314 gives 4308.26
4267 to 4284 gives 4271.72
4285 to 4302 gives 4299.35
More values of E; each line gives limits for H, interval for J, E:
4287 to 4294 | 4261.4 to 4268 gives -27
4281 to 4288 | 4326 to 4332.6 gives -34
